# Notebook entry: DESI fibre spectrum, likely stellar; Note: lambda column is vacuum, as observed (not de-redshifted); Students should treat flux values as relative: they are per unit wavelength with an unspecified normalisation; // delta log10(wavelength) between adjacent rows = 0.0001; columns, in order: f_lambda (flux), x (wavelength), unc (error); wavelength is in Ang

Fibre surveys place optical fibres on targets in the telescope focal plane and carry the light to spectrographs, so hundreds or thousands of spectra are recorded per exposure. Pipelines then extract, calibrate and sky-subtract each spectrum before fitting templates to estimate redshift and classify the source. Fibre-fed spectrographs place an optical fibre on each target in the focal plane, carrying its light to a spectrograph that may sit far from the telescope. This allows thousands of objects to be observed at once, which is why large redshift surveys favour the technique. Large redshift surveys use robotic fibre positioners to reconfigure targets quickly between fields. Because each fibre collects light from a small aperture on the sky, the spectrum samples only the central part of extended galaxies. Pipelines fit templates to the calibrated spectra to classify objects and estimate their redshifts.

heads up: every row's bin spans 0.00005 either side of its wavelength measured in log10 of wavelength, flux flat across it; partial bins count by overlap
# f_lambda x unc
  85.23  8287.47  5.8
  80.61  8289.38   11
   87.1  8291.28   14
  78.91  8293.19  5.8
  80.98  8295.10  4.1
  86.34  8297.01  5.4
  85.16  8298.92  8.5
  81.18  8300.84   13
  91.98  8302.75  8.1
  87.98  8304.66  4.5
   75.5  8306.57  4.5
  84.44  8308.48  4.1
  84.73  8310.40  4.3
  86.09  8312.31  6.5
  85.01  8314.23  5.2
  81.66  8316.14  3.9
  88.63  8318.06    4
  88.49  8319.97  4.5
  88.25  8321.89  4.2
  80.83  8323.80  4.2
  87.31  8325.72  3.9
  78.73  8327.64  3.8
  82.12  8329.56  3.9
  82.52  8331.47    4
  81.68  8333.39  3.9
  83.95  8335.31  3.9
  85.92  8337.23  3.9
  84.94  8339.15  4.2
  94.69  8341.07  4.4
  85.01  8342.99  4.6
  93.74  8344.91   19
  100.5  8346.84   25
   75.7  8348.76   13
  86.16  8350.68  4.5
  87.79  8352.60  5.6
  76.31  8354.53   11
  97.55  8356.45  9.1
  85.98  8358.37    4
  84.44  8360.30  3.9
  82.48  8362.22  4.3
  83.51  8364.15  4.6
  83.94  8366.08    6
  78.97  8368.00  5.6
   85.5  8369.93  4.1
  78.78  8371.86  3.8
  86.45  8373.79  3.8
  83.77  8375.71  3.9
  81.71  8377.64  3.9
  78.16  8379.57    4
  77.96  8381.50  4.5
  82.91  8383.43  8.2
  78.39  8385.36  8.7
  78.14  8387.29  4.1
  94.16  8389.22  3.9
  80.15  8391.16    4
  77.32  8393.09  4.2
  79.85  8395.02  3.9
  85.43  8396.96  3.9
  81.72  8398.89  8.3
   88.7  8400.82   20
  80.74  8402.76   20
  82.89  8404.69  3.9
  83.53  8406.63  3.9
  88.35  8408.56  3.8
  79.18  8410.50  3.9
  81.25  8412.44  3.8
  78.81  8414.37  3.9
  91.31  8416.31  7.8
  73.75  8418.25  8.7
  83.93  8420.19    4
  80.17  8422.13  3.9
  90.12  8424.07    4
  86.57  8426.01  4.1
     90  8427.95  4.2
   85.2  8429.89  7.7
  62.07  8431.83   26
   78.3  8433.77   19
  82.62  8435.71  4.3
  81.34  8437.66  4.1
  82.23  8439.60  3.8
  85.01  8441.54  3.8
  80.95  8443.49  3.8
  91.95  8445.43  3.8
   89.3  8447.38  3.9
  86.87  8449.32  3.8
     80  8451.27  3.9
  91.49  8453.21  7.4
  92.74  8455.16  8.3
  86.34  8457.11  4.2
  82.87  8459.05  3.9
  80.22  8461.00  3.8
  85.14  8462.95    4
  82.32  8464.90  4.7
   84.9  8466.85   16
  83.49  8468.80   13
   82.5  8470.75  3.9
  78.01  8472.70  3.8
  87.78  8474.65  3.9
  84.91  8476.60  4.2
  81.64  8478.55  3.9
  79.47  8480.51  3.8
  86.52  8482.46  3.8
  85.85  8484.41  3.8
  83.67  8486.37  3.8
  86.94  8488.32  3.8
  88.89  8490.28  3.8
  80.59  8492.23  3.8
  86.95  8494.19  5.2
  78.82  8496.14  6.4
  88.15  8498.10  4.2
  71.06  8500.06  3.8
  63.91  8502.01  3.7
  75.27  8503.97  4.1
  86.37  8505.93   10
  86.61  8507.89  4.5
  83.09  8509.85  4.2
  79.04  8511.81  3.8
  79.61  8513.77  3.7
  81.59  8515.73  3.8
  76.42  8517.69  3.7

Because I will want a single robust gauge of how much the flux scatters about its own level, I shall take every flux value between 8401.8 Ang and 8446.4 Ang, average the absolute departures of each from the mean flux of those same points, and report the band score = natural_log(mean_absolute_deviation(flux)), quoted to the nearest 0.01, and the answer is 1.47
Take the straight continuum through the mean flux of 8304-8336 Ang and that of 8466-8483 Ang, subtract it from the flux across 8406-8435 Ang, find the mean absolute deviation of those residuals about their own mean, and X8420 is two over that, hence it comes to 0.360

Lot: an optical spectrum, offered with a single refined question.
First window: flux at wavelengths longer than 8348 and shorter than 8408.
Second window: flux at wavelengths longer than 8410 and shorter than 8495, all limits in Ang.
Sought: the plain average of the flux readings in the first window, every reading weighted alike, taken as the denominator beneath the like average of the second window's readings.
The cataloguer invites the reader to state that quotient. 1.01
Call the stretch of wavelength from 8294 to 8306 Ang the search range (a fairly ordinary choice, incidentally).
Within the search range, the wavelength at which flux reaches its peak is 8302.75 Ang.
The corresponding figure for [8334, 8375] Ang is 8346.84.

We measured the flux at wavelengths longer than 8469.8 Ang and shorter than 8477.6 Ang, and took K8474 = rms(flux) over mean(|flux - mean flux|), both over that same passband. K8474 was 27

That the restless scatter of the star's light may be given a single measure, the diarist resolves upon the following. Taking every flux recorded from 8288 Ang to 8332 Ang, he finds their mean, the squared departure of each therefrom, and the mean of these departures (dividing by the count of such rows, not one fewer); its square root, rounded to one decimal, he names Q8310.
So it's 3.9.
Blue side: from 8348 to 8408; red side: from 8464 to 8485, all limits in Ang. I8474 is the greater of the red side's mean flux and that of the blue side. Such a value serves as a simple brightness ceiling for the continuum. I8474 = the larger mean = 83.4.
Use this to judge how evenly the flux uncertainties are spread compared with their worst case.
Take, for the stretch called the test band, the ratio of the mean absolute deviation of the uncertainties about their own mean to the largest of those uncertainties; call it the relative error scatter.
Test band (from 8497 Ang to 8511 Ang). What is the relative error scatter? 0.14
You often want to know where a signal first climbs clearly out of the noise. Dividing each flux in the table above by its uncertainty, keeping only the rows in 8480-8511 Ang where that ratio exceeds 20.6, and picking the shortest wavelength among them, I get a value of 8480.51 Ang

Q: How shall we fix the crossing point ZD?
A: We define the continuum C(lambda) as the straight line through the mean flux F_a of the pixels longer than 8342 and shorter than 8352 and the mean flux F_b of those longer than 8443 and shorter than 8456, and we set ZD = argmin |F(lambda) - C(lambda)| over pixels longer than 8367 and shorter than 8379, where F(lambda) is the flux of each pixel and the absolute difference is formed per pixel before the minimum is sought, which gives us 8373.79 Ang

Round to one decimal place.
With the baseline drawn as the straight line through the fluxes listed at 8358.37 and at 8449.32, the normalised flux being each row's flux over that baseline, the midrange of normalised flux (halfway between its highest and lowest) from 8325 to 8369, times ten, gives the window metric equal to 10.3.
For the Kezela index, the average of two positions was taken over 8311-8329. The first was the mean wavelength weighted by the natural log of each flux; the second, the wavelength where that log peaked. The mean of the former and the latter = 8319.0 Ang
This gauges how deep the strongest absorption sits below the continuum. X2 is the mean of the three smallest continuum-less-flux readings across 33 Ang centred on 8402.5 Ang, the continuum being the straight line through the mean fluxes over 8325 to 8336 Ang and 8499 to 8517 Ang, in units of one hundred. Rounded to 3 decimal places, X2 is -0.104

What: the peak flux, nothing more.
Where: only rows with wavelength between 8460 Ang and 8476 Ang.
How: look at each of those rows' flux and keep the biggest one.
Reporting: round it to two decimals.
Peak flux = 87.78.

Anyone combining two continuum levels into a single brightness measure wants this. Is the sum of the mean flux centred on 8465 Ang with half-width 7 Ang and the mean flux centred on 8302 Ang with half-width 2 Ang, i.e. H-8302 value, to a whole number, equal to 170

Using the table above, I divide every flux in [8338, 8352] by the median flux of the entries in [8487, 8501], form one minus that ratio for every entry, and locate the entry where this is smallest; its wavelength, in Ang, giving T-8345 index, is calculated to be 8346.84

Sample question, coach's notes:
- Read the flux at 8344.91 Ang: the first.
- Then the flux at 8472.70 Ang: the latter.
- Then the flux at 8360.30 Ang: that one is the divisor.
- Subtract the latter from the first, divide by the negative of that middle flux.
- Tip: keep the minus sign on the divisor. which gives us -0.19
